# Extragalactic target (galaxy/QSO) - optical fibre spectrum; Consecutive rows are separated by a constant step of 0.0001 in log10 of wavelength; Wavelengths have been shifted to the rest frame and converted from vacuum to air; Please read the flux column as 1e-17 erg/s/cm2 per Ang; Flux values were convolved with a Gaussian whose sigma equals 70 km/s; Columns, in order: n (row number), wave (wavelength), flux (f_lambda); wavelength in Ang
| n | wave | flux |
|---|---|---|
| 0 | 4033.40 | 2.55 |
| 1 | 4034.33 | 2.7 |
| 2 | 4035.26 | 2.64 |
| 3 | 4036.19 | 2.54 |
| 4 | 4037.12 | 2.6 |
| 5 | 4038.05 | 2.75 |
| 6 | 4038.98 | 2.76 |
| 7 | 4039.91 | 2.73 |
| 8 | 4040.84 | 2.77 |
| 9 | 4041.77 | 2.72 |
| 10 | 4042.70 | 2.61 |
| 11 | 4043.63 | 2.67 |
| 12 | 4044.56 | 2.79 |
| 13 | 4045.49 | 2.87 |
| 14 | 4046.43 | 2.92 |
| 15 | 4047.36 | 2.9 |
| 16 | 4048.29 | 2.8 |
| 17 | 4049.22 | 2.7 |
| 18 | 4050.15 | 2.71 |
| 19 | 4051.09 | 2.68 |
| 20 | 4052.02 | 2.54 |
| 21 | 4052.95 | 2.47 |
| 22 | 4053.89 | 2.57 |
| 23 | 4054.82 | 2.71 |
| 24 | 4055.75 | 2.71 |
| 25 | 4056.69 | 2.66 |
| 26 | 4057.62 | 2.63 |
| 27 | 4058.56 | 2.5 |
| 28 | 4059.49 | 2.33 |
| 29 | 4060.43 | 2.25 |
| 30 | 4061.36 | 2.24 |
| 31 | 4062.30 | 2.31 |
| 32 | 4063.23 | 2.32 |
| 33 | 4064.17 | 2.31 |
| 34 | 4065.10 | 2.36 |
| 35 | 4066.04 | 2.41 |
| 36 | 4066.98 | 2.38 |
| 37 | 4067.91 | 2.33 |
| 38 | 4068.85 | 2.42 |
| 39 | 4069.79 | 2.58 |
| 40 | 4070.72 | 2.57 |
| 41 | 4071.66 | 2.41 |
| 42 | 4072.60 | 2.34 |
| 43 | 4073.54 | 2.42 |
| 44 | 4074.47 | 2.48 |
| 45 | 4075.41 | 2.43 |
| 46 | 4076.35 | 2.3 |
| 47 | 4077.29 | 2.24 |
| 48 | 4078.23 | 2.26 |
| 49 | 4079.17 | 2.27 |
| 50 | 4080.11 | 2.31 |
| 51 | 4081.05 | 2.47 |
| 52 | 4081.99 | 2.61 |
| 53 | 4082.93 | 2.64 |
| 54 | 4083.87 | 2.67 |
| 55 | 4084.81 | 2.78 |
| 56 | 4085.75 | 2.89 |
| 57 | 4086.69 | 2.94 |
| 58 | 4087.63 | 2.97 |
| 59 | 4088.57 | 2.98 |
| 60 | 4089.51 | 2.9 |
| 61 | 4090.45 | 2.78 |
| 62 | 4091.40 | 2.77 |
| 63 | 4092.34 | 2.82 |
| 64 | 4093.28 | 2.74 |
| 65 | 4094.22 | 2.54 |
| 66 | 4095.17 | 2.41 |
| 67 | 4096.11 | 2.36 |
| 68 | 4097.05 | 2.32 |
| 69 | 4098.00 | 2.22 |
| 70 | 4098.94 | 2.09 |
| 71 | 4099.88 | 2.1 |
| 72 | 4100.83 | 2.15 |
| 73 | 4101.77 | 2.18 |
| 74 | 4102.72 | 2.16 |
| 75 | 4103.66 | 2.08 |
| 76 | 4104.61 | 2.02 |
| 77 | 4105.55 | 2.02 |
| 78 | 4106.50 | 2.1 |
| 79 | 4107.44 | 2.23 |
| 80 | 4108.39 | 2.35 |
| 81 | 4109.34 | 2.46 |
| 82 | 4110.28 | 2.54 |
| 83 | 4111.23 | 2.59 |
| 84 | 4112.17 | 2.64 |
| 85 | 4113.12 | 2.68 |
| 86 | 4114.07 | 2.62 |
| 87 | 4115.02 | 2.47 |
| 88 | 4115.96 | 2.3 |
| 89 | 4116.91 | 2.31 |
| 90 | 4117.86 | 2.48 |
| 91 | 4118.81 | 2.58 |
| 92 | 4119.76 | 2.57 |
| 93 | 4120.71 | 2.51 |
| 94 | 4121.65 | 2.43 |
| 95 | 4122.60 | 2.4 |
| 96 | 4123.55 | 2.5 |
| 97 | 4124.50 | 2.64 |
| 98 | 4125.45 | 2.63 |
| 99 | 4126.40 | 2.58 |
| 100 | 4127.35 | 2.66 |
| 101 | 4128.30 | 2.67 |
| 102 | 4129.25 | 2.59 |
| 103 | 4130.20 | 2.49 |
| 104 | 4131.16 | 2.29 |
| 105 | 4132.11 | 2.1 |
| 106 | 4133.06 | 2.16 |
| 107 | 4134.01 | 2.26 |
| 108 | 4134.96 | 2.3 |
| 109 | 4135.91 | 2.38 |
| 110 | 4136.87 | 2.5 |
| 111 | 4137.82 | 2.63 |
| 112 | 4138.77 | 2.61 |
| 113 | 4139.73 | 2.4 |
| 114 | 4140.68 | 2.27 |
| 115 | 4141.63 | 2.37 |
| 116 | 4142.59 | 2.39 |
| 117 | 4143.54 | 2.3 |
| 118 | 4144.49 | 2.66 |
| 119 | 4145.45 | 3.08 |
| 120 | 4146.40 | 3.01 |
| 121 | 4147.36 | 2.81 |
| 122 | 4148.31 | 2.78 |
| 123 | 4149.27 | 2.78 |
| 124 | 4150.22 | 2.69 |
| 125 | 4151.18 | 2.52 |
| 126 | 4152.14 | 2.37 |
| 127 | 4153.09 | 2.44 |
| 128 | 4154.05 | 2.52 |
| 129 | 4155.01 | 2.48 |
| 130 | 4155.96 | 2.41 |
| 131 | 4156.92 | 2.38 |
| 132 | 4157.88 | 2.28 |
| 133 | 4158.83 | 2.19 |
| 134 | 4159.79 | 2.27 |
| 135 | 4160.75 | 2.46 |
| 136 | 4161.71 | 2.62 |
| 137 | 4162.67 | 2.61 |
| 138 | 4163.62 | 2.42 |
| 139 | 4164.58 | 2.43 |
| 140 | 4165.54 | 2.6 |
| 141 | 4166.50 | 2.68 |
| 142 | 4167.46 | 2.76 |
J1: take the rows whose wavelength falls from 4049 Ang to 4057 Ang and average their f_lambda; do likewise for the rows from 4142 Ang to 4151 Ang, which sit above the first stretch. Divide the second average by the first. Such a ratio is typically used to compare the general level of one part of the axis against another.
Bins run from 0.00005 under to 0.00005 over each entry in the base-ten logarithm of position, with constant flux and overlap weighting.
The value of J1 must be 1.03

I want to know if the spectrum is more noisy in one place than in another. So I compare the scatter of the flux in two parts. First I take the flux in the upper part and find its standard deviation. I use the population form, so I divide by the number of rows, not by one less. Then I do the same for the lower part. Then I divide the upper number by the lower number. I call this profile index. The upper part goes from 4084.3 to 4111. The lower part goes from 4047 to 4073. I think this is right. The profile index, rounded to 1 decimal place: 1.8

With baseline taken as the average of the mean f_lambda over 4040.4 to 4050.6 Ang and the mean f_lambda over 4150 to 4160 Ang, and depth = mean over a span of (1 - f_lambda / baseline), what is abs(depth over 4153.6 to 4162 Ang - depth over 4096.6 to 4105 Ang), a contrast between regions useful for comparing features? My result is 0.10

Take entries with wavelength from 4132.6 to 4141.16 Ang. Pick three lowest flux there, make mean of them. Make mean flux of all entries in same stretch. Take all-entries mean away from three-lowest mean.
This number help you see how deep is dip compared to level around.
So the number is -0.16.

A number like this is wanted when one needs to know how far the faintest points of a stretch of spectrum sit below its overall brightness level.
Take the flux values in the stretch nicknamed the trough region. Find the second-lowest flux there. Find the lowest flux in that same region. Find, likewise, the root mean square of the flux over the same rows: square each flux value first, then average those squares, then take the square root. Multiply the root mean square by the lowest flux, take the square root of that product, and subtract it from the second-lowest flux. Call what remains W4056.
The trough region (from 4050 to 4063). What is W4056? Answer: -0.13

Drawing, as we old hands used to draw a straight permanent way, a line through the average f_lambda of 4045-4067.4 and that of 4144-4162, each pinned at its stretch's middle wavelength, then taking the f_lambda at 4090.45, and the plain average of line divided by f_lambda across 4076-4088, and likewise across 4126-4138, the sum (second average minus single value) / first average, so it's -1.71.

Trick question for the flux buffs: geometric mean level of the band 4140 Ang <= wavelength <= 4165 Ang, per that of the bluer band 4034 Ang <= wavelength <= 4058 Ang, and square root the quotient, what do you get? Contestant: 0.97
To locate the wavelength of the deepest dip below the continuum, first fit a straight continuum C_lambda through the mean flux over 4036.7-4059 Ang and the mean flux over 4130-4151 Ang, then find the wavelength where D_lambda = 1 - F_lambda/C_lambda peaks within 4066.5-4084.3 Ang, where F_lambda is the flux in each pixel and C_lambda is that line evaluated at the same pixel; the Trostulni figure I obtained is 4077.29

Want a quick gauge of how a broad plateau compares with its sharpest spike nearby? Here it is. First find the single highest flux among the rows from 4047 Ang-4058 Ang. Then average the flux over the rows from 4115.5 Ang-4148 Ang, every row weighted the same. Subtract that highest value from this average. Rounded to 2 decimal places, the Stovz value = -0.40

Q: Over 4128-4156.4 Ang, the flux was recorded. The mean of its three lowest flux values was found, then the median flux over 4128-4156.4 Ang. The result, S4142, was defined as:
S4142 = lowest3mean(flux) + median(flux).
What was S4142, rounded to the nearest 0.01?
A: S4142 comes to 4.66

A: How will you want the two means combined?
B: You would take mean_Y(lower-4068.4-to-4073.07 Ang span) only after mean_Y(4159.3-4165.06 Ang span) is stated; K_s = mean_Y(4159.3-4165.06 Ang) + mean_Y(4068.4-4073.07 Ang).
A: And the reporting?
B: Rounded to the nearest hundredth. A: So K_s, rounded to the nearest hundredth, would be 4.93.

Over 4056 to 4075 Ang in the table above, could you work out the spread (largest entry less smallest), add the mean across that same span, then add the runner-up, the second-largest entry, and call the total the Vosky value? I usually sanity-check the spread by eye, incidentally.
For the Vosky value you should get 5.5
